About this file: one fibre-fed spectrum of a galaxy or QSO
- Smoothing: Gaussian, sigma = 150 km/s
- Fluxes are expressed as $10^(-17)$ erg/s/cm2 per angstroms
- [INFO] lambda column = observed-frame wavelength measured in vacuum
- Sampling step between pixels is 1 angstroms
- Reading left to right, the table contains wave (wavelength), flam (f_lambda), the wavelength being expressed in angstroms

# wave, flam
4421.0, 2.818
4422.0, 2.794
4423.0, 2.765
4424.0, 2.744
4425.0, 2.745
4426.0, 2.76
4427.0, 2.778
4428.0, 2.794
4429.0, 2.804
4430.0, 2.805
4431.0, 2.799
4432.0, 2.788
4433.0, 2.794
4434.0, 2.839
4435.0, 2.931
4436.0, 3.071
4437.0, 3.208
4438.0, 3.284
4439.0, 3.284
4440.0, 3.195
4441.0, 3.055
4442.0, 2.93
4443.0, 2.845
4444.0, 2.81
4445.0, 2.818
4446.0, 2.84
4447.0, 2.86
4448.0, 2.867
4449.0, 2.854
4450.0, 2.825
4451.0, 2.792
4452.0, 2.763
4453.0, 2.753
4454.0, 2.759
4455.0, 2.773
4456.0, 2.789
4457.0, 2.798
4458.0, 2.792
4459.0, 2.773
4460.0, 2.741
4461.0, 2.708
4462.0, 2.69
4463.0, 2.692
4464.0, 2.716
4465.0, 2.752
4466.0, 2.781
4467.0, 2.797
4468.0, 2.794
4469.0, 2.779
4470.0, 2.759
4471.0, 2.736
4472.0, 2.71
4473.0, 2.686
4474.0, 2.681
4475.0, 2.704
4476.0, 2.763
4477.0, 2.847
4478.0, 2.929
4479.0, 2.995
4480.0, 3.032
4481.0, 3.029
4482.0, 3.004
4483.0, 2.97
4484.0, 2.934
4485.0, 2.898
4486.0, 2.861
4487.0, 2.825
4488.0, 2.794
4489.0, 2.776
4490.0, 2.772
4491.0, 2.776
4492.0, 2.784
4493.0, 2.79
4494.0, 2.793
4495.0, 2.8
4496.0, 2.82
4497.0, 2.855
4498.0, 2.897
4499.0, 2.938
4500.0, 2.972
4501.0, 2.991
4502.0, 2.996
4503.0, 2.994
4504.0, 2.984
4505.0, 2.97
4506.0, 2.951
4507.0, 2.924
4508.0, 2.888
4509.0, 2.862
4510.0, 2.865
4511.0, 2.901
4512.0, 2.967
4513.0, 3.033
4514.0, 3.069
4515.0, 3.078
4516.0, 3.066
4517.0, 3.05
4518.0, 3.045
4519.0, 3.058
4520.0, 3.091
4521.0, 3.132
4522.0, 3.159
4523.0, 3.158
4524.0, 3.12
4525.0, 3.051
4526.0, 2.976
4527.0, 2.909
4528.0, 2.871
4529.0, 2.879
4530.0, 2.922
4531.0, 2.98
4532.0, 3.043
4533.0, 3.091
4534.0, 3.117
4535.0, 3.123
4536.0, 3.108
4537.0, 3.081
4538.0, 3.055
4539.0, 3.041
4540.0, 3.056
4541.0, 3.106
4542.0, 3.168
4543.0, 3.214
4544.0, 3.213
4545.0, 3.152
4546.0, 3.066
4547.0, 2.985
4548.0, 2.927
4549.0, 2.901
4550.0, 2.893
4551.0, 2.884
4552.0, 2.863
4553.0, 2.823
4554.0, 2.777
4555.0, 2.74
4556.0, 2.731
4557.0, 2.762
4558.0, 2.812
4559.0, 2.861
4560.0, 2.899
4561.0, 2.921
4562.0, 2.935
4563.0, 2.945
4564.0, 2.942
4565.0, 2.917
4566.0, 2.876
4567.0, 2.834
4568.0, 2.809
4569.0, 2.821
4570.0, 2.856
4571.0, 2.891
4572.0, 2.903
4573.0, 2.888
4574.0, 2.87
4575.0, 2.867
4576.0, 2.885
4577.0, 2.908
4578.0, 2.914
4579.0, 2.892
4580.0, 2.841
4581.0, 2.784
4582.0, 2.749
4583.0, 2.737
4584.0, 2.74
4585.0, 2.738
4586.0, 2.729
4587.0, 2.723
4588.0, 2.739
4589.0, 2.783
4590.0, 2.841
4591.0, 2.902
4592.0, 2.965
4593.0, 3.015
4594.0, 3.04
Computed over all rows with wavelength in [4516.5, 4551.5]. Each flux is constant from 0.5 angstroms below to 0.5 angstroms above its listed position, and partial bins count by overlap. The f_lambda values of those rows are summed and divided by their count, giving 3.05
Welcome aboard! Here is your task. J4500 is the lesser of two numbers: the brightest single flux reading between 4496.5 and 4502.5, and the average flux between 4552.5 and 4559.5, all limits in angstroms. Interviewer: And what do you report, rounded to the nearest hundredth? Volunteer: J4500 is 2.79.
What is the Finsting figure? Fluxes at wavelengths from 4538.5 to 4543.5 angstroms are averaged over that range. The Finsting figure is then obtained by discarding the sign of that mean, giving 3.12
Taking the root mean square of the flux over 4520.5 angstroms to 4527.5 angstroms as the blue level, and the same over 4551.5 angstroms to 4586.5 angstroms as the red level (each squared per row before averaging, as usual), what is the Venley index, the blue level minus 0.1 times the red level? 2.79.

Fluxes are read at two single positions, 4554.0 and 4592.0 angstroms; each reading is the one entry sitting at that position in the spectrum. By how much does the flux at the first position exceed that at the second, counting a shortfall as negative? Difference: -0.19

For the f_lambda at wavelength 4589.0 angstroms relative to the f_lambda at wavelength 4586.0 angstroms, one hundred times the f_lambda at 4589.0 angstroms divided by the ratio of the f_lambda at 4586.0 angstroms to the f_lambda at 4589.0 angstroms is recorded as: 284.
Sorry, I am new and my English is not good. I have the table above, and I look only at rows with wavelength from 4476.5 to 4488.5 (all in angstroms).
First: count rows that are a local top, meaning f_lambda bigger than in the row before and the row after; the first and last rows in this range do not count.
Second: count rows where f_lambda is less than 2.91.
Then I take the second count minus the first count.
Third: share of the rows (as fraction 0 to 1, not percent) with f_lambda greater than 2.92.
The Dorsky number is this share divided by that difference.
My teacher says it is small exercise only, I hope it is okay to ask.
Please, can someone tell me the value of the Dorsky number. 0.15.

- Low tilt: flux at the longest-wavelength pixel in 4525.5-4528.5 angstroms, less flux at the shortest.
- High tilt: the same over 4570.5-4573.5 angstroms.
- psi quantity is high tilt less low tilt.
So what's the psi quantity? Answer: 0.10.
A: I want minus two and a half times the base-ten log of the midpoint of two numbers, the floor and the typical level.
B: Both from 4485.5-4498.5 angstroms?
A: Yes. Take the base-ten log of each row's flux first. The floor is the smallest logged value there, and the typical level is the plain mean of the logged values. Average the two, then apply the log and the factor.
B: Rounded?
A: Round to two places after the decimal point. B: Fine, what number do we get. 0.88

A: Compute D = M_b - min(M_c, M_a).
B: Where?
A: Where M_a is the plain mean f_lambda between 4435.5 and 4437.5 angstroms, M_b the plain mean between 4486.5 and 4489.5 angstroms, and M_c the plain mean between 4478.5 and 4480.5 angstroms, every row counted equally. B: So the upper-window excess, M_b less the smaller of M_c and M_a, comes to -0.2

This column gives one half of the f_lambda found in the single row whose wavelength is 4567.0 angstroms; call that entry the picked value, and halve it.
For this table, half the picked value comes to 1.42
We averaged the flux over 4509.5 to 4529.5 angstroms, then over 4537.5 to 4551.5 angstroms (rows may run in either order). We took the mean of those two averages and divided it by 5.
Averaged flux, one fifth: 0.607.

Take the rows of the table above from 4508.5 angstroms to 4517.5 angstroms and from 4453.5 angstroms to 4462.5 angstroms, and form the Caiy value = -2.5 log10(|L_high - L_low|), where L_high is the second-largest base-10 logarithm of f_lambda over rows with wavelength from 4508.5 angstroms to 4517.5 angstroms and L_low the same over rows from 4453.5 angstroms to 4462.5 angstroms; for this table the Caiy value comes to 3.5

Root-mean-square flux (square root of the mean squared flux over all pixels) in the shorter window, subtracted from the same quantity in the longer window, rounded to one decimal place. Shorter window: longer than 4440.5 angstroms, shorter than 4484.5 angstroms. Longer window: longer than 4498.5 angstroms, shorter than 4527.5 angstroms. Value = 0.2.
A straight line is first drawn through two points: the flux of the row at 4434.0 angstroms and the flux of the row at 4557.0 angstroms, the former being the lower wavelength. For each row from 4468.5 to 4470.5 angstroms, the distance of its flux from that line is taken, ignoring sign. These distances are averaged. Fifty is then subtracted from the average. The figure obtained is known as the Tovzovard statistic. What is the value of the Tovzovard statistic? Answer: -50.0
